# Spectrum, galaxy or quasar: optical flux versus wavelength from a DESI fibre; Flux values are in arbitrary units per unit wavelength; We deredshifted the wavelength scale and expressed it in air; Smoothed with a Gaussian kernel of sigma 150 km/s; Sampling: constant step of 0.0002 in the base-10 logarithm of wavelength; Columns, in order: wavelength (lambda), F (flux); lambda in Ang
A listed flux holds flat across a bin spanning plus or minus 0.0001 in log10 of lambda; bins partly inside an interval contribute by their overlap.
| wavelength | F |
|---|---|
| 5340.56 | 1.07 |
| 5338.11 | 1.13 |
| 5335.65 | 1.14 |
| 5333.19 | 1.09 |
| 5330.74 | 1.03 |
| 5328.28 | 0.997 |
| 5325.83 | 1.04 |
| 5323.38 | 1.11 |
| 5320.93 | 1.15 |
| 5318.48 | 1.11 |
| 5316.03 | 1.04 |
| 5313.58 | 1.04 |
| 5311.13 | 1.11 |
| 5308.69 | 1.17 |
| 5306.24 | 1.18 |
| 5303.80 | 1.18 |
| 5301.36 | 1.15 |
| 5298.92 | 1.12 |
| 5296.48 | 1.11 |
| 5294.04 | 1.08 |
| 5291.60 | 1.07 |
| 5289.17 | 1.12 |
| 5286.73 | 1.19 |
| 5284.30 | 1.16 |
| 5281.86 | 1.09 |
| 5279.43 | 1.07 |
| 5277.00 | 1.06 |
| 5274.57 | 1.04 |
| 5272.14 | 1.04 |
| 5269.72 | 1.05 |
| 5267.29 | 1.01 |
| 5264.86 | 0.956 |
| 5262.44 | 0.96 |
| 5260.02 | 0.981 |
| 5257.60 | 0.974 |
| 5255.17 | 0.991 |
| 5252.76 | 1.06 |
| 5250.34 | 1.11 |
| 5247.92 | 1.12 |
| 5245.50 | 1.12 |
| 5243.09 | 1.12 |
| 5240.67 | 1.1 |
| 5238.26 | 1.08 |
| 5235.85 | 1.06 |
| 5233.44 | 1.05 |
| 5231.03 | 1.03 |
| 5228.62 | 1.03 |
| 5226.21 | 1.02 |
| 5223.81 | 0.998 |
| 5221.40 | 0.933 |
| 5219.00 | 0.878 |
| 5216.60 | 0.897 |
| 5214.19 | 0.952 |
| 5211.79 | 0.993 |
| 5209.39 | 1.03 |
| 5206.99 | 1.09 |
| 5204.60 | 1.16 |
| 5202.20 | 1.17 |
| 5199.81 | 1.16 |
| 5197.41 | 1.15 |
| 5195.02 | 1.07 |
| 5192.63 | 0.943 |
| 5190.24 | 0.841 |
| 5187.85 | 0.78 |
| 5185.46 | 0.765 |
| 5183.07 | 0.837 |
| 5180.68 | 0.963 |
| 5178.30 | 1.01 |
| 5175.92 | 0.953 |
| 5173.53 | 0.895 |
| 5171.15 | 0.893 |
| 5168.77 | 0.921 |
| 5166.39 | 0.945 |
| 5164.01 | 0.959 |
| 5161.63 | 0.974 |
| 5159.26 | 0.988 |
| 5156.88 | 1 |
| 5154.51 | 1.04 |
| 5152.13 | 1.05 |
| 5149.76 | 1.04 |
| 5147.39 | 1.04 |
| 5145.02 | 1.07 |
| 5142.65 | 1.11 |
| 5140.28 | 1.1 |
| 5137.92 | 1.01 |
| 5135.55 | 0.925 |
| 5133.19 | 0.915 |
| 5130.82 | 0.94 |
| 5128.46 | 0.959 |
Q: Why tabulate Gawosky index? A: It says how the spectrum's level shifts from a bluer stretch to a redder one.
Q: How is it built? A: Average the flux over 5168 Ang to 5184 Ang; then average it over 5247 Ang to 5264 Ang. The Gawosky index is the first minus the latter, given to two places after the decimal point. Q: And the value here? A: -0.10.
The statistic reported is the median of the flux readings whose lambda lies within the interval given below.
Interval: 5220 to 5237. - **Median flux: 1.03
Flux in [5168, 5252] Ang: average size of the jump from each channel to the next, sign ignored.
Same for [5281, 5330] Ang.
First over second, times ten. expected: 10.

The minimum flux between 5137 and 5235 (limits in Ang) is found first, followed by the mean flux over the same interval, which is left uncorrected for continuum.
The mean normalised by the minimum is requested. 1.30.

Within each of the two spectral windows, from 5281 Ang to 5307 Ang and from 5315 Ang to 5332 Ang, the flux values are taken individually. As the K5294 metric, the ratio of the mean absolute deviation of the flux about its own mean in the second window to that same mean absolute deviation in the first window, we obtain 1.30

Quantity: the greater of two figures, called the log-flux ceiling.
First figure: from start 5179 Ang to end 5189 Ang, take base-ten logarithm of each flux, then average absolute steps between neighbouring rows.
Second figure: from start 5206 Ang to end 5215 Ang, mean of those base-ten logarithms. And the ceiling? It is 0.036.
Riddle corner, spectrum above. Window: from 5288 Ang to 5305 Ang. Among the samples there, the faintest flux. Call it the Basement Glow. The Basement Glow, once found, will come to 1.07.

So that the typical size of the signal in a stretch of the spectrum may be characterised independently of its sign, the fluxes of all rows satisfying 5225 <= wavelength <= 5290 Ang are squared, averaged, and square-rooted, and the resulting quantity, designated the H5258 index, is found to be 1.06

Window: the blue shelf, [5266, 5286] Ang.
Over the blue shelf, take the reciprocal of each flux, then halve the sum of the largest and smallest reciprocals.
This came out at 0.93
